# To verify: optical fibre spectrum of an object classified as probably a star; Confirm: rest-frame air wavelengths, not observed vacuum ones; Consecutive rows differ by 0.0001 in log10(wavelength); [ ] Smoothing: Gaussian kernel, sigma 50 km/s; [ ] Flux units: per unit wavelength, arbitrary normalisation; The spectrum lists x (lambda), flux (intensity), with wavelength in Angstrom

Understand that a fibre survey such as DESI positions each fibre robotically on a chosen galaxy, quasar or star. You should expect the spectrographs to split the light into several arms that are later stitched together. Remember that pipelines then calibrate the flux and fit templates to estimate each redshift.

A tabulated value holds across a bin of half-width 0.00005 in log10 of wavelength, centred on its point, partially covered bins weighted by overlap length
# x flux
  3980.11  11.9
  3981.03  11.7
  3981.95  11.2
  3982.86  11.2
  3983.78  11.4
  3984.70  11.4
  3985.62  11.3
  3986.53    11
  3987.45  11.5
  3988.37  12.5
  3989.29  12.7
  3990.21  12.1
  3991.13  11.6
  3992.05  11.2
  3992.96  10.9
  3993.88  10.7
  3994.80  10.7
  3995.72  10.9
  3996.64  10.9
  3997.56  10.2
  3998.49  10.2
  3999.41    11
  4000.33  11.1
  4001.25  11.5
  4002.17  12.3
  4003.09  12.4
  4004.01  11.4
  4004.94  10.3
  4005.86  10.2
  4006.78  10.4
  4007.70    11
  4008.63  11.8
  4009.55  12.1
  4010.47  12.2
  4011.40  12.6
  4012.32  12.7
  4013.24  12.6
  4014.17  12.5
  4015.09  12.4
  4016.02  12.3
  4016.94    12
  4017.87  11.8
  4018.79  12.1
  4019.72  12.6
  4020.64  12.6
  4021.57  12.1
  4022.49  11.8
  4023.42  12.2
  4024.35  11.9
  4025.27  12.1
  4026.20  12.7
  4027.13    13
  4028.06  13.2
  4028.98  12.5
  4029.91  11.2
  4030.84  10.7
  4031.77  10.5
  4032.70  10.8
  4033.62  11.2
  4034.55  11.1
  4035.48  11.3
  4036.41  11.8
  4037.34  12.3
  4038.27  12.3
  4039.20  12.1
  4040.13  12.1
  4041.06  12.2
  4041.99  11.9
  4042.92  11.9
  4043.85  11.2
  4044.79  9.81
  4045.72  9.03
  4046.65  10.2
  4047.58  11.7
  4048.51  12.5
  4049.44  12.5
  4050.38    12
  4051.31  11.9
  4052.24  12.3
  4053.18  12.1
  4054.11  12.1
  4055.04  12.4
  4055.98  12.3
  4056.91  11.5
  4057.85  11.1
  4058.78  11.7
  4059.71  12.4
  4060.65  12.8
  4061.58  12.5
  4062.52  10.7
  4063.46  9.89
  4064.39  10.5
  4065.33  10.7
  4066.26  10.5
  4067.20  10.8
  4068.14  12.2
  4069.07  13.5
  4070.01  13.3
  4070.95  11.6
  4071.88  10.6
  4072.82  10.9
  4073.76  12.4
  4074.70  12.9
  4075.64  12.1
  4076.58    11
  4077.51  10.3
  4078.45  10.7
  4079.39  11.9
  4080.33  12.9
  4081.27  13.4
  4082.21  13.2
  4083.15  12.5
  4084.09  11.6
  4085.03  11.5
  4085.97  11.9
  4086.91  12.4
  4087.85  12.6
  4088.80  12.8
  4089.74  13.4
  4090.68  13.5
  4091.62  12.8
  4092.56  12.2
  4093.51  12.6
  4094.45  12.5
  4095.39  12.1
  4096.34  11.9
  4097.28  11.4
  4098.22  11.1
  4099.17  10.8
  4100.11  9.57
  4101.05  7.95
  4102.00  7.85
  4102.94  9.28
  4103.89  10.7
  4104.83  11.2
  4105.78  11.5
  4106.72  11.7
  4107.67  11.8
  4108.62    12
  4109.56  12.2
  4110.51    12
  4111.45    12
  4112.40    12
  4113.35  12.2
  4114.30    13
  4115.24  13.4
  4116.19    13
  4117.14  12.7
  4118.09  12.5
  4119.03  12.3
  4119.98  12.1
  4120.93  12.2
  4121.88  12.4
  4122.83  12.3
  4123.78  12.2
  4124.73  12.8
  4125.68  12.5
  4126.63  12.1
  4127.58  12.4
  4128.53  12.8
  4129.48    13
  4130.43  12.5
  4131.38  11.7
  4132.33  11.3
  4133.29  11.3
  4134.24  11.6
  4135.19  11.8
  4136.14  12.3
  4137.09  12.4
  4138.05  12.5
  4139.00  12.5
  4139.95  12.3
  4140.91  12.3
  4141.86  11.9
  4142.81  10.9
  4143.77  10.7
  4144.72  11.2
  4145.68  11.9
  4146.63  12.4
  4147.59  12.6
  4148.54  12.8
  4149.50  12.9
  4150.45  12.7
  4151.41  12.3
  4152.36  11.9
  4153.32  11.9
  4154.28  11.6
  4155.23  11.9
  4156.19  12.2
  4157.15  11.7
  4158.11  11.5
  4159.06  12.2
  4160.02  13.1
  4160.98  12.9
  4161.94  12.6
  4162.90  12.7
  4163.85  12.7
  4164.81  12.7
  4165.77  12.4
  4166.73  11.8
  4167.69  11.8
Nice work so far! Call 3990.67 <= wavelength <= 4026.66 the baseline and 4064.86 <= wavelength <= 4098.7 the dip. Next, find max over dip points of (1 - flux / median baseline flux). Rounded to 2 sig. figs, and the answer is 0.13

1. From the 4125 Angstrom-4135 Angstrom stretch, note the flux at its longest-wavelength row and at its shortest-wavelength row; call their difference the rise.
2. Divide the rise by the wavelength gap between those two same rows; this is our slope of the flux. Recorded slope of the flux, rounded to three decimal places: -0.105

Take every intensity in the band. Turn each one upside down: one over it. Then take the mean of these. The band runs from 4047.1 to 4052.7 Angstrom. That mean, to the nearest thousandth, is 0.082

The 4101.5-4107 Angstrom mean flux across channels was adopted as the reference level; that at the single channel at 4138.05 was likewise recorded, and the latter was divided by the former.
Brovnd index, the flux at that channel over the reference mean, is 1.21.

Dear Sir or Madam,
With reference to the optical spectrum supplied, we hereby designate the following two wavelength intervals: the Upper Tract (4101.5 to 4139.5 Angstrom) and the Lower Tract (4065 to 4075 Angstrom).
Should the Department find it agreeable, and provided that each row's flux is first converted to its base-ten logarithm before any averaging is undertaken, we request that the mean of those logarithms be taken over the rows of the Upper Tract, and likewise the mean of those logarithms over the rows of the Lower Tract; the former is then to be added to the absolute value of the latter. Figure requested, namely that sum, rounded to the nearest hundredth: 2.15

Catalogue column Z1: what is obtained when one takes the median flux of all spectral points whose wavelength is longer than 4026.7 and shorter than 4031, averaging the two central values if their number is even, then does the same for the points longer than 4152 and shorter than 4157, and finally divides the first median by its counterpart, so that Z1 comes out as 1.05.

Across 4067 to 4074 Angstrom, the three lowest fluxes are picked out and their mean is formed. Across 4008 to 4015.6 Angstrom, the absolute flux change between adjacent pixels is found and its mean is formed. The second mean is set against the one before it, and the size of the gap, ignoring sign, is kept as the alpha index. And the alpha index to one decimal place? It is 10.6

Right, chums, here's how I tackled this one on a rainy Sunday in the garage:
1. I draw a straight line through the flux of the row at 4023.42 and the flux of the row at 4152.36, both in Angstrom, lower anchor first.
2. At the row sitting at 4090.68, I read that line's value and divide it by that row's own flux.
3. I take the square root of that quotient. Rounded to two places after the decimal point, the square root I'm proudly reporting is 0.94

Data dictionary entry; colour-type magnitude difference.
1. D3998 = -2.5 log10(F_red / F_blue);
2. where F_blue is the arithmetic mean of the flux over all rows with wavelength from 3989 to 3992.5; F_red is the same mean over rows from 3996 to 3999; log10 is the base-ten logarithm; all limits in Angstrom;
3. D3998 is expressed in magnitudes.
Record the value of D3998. 0.14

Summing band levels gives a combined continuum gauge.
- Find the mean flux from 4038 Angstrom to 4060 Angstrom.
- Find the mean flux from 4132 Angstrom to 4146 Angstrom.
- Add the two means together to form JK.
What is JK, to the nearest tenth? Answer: 23.5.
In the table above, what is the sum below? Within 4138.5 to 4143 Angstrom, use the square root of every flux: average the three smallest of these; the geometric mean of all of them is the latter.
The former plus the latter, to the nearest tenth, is 6.9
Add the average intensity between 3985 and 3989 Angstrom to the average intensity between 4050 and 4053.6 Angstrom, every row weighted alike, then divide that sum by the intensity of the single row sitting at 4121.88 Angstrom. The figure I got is 1.91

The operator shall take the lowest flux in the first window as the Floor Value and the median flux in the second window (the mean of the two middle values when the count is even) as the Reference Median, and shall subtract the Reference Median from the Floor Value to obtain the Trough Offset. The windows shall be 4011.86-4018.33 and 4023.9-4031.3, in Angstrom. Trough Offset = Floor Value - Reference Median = -0.50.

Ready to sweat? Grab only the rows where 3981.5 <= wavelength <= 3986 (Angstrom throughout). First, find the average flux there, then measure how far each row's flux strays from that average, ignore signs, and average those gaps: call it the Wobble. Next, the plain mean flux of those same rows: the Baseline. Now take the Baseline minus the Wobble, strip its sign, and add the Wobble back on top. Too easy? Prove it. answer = 11.3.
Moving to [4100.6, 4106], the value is 9.7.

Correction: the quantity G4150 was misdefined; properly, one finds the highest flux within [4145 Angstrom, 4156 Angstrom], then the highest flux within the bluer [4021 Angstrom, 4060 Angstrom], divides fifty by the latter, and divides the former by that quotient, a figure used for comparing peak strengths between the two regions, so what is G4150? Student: 3.41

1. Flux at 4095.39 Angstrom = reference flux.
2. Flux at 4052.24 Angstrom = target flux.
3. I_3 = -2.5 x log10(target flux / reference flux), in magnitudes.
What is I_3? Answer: -0.018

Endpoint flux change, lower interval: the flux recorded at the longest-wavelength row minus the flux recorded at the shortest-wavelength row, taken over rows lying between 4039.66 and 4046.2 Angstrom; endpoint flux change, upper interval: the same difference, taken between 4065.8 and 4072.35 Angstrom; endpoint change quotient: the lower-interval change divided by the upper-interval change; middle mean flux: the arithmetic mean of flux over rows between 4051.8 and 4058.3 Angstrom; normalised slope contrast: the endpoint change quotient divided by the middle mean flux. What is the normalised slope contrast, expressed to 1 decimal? -2.6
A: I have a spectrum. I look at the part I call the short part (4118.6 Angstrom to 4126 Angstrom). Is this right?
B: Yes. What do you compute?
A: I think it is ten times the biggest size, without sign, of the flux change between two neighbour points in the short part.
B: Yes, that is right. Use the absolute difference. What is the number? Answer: 6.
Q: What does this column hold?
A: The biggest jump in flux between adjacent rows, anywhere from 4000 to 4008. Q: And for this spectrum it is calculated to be 1.1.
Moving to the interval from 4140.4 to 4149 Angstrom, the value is 1.0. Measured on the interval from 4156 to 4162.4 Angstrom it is 0.9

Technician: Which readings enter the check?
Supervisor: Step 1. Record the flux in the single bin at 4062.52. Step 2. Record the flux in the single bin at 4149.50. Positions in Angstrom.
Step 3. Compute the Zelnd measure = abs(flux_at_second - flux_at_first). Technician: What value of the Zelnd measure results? 2.2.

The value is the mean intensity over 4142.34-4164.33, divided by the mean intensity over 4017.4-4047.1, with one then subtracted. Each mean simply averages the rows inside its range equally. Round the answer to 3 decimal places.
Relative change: 0.038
